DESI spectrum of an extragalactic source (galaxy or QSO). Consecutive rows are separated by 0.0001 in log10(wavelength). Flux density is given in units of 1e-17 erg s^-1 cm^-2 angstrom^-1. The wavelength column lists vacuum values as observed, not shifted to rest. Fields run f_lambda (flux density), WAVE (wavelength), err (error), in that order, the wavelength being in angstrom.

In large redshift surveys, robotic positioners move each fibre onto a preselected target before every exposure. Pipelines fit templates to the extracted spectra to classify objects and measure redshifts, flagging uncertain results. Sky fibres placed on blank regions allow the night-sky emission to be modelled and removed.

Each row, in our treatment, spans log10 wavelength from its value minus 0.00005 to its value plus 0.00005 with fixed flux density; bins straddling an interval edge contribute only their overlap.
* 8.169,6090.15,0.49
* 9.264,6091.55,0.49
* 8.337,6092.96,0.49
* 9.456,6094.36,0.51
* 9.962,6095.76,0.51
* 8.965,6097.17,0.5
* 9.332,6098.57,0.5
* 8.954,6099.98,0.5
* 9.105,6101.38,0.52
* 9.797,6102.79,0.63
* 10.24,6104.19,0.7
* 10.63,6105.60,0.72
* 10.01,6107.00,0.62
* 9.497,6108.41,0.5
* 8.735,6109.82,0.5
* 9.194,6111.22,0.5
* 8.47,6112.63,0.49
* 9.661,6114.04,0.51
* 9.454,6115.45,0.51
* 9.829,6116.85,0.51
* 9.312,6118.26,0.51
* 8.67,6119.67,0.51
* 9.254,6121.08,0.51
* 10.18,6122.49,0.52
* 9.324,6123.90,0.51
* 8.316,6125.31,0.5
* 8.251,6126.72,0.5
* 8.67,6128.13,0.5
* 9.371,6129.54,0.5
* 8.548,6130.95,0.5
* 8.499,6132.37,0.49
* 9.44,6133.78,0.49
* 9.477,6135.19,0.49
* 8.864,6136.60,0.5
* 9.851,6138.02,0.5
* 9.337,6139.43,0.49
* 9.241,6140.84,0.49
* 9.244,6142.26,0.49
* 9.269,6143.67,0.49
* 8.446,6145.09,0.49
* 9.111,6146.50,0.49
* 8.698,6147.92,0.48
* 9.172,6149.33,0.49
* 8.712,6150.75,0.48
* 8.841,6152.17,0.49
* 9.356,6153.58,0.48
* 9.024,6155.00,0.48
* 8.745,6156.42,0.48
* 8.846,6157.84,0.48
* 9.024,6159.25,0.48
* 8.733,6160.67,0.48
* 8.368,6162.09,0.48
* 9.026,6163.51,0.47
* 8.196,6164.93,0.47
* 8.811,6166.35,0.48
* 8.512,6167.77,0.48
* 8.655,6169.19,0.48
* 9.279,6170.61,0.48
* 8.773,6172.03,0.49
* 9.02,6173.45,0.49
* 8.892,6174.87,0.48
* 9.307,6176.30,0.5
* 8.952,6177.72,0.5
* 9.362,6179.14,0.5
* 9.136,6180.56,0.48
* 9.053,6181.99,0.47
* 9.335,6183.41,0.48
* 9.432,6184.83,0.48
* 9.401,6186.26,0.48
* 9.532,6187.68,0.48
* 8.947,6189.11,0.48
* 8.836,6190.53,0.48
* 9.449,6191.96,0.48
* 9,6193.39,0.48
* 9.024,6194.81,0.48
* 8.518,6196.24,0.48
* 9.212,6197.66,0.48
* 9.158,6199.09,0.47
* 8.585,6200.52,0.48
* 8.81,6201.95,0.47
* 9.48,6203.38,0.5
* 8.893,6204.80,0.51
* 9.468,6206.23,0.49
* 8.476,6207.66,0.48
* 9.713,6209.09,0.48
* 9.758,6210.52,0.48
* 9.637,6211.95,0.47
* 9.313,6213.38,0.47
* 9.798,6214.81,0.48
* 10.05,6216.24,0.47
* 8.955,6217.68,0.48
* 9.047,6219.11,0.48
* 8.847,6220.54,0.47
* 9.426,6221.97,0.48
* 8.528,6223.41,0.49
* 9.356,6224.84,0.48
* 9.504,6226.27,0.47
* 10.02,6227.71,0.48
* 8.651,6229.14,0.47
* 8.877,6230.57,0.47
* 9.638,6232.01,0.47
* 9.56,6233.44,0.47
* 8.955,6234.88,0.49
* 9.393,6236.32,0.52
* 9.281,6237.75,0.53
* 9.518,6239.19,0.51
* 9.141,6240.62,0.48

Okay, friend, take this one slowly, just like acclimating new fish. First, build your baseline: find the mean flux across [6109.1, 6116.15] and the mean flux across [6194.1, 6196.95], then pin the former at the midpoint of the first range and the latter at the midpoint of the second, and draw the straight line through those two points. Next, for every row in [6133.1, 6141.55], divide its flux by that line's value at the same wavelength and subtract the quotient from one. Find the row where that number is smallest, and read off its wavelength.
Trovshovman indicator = 6138.02 angstrom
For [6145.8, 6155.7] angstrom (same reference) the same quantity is 6153.58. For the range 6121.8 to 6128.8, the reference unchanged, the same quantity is 6122.49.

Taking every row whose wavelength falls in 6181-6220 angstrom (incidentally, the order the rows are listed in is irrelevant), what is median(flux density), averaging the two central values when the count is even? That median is 9.21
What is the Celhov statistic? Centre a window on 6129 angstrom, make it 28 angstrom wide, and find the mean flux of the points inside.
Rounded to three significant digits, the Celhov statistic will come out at 9.16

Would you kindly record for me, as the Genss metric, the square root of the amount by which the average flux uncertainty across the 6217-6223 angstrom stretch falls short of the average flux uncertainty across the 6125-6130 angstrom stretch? 0.15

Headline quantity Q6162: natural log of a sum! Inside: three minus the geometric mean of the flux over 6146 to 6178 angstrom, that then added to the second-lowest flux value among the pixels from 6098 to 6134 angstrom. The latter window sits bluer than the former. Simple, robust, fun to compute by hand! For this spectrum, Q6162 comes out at 0.90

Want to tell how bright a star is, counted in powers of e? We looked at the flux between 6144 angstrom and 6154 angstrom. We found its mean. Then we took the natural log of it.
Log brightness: 2.19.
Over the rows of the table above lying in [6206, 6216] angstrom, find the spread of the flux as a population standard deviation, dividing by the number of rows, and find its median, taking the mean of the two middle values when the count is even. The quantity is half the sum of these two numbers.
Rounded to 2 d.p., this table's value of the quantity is 5.03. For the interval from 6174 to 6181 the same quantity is 4.66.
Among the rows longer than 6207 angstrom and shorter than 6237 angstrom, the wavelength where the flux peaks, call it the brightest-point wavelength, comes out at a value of 6216.24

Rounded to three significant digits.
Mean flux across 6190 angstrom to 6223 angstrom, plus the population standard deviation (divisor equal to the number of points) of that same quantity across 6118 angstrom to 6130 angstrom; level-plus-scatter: 9.77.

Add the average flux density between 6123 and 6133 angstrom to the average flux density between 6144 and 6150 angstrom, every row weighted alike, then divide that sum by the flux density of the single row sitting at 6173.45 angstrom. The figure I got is 1.95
